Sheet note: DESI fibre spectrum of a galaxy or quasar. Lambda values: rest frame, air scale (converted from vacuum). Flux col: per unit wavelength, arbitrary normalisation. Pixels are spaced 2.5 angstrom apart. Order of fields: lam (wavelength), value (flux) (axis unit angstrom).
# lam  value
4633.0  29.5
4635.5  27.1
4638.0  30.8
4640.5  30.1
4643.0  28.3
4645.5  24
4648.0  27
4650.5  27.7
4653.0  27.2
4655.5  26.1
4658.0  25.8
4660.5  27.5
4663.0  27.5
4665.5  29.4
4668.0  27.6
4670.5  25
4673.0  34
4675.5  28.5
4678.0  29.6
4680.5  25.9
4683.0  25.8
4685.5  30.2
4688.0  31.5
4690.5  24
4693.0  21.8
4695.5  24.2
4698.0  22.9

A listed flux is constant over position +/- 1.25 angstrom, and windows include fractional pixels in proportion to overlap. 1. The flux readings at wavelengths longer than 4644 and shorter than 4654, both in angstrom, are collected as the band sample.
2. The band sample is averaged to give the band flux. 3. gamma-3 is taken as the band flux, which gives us 26.5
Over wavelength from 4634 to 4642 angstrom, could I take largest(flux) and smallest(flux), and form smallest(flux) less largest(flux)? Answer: -3.70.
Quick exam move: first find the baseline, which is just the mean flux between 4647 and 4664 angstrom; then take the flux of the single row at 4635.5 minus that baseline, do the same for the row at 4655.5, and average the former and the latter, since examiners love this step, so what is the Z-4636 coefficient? 0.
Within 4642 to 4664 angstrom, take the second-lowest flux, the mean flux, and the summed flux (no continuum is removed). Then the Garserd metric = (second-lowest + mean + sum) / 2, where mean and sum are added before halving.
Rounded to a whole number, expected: 147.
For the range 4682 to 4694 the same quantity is 92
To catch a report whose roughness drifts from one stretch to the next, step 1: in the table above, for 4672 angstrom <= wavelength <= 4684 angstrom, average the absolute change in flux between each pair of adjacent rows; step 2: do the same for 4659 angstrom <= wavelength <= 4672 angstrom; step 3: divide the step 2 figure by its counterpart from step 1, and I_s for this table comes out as 0.6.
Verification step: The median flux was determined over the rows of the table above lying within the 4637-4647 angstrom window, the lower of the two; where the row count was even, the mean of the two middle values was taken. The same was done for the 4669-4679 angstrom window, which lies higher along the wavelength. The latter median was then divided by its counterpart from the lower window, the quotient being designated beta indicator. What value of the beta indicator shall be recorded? 0.99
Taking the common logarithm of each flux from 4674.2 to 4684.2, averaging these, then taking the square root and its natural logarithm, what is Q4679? 0.182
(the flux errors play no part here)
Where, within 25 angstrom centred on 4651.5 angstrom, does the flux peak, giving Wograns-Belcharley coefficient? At 4640.5 angstrom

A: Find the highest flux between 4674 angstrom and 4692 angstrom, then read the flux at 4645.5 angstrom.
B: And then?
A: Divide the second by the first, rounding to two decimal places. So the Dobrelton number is 0.76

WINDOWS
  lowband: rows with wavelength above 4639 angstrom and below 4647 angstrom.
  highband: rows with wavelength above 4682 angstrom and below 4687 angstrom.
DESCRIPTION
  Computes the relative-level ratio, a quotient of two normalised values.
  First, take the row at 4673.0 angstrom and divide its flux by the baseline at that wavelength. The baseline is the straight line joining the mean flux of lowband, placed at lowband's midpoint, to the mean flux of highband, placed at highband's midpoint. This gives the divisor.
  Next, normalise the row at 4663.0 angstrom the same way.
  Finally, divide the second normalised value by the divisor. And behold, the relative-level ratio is 0.81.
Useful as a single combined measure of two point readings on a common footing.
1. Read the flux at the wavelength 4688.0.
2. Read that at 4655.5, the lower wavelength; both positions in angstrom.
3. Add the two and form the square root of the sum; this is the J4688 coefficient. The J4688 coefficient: 7.6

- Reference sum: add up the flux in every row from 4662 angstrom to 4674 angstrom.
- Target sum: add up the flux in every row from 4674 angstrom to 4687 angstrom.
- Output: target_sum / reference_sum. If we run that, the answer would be 0.98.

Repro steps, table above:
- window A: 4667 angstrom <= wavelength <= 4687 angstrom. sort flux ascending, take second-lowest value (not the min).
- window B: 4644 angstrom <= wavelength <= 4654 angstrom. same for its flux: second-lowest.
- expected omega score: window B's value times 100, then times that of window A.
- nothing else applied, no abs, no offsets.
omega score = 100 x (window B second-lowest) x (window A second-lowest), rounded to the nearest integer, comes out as 69660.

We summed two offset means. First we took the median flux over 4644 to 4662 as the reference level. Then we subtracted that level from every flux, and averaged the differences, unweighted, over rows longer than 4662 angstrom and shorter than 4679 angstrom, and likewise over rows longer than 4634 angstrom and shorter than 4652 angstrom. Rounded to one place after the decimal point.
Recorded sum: 2.7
